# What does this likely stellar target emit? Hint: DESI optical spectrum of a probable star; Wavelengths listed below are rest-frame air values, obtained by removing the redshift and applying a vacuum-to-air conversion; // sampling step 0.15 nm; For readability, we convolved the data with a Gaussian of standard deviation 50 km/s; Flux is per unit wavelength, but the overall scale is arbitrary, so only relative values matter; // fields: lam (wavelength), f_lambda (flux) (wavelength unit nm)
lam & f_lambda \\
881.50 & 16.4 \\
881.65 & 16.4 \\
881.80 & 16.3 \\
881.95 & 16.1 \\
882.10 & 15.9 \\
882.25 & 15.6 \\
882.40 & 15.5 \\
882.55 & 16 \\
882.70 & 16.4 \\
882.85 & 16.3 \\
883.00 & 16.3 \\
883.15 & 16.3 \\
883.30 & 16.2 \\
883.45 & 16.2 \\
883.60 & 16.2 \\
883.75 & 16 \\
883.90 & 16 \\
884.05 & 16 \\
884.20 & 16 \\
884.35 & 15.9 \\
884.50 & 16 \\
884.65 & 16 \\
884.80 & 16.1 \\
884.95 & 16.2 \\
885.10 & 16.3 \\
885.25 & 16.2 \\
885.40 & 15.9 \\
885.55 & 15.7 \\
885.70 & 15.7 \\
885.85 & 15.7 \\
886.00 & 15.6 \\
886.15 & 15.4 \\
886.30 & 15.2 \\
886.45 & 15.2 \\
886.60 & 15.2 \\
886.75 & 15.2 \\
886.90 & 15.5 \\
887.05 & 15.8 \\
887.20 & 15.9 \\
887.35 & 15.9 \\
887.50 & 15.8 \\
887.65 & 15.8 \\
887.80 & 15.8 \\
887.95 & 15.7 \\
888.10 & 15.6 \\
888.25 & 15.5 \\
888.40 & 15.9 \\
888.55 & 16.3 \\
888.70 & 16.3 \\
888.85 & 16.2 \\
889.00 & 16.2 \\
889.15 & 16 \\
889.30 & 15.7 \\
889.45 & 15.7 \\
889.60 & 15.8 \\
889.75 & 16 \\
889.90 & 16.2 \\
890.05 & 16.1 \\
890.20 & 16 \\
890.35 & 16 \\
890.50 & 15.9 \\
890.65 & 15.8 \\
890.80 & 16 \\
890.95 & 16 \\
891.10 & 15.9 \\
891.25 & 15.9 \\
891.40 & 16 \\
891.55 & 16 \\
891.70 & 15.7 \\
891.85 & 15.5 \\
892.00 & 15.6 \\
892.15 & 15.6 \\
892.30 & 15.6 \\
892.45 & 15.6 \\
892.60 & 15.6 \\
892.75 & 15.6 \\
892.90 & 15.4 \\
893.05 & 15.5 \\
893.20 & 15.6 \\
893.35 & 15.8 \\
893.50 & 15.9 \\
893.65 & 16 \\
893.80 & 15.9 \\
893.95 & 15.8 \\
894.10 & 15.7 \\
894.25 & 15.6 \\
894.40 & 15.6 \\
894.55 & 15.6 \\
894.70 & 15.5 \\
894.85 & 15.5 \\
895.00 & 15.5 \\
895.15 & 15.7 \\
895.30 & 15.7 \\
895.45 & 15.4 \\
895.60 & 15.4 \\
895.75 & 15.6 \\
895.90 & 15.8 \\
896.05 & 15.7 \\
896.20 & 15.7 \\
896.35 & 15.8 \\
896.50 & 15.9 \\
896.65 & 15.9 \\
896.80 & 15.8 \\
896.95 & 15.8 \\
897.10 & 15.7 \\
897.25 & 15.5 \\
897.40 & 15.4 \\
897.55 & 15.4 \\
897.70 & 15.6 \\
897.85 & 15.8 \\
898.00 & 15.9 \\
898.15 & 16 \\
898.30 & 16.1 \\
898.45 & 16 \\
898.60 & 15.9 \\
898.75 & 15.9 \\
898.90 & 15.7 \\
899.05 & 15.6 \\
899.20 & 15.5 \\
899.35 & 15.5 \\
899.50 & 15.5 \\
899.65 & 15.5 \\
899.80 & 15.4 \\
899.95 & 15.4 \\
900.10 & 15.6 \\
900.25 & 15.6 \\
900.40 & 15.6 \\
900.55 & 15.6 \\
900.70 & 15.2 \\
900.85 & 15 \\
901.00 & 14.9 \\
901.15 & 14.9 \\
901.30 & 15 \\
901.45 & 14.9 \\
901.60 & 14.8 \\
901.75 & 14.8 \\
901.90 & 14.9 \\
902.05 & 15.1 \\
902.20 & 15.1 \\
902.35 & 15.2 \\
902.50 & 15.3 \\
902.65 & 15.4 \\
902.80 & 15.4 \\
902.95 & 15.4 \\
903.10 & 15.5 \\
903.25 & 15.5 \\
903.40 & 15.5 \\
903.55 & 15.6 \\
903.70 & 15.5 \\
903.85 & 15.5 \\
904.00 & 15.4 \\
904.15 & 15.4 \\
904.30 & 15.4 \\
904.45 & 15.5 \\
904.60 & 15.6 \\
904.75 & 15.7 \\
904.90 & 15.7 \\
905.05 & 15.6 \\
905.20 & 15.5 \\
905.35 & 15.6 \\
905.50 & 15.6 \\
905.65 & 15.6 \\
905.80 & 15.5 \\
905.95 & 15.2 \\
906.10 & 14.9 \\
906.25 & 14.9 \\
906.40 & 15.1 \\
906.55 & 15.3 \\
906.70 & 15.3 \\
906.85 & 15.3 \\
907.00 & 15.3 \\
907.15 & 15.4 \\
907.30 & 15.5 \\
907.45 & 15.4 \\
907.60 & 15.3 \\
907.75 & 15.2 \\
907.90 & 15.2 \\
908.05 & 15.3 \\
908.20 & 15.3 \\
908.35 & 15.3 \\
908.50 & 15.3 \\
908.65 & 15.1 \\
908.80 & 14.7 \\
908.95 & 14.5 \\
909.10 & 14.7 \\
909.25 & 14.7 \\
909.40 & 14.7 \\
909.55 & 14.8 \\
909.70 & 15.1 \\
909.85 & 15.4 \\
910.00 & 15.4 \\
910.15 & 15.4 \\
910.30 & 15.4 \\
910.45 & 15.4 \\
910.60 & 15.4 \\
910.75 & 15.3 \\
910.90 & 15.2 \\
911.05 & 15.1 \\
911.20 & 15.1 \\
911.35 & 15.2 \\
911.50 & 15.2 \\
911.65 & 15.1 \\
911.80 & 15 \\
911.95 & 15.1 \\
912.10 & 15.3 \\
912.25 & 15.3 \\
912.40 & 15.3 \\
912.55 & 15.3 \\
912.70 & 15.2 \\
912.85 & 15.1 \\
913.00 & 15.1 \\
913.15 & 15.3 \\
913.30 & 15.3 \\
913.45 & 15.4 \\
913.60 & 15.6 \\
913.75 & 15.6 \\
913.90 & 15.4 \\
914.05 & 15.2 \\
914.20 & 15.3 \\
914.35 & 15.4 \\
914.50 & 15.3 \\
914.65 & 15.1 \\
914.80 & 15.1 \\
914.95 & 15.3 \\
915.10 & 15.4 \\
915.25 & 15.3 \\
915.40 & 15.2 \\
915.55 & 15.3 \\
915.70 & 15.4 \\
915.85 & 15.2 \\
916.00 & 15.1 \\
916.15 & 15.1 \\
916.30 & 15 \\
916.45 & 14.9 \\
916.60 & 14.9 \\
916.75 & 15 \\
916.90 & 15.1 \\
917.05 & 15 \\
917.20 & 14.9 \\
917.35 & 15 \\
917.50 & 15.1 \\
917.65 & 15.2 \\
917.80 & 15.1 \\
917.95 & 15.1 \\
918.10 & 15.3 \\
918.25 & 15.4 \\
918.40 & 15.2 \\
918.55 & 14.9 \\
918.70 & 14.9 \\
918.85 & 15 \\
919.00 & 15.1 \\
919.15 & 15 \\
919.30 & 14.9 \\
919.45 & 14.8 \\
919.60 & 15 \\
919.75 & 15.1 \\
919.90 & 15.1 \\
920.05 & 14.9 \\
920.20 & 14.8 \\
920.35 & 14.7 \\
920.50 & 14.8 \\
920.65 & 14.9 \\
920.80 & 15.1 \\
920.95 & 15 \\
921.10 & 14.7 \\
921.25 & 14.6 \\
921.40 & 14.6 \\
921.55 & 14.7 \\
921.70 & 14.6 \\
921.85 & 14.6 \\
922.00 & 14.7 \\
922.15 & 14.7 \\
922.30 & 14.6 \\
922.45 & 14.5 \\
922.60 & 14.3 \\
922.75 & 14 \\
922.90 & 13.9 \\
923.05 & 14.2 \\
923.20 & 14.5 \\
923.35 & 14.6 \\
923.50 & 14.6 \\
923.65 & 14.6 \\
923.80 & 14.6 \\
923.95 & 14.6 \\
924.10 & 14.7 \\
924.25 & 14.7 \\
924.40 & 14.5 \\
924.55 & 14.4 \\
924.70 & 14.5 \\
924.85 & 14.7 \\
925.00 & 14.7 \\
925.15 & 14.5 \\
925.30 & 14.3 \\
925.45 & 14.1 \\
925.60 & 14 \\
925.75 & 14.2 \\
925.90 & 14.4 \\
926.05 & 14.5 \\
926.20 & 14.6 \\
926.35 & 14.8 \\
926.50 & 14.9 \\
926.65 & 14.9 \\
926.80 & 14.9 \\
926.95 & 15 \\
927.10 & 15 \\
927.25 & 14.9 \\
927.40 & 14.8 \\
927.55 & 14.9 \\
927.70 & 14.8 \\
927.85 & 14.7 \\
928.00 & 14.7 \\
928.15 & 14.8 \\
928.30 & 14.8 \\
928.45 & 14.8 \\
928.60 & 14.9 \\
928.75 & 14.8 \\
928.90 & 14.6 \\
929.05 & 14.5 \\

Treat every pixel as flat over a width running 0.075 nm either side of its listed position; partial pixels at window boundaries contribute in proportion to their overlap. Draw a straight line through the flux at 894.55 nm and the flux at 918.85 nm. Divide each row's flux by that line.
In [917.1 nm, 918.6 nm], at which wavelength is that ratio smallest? 917.20 nm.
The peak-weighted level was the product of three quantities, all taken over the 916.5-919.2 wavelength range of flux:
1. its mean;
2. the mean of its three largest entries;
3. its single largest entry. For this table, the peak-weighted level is 3550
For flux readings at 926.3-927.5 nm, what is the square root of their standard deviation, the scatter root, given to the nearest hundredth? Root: 0.27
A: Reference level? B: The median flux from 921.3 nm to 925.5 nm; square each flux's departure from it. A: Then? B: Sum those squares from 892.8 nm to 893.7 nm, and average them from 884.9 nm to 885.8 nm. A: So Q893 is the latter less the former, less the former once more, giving -13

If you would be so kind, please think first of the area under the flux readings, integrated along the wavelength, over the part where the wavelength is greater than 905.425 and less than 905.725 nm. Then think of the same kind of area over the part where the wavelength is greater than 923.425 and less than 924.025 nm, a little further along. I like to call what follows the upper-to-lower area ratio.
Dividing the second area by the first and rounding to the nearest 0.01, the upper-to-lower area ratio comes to 1.87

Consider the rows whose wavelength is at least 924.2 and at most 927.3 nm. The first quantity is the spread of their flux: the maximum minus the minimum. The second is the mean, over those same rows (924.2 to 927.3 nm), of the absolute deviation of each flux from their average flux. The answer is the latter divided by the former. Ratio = 0.24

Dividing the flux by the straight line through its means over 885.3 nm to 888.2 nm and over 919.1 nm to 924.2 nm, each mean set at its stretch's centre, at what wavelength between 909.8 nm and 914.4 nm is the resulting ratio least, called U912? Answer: 911.80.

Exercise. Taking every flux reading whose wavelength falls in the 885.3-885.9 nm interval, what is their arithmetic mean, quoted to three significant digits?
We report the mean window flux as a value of 15.8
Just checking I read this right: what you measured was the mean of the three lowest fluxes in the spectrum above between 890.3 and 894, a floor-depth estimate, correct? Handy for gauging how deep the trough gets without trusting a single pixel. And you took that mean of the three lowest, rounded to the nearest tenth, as 15.5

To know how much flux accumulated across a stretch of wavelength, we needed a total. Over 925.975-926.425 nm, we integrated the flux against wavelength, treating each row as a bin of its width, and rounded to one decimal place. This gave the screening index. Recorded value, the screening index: 6.6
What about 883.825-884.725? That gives 14.4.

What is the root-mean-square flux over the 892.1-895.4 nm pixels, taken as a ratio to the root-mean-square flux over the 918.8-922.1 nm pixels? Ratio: 1.05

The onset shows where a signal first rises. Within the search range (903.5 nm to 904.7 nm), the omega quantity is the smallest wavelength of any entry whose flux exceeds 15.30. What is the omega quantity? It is 903.55 nm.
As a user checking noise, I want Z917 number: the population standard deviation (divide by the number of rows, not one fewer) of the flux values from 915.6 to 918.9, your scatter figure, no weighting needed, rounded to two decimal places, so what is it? 0.15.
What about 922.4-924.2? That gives 0.25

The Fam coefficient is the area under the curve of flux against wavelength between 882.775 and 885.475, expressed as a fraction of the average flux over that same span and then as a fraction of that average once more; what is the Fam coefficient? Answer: 0.168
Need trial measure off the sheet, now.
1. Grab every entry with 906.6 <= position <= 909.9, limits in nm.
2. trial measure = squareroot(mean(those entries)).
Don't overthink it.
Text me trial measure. 3.89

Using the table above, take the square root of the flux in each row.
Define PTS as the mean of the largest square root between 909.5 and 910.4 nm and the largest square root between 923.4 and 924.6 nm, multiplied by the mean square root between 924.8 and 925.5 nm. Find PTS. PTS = 14.8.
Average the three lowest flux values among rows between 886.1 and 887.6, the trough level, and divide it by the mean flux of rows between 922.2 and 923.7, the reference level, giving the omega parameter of 1.06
